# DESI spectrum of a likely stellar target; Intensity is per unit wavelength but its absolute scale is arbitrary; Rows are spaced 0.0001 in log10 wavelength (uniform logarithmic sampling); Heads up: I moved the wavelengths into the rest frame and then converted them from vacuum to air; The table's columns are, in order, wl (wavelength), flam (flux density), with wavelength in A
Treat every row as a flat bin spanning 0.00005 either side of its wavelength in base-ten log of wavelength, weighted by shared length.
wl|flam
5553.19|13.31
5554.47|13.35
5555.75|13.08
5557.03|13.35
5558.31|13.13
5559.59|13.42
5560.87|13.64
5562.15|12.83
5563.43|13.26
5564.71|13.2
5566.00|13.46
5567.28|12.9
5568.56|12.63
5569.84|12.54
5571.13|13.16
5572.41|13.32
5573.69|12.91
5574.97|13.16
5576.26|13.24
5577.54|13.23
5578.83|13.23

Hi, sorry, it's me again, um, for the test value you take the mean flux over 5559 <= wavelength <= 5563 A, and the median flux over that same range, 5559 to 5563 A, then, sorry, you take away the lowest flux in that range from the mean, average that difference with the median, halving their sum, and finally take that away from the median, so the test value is 6.48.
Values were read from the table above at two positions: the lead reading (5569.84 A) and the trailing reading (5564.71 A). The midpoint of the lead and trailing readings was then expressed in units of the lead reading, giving 1.026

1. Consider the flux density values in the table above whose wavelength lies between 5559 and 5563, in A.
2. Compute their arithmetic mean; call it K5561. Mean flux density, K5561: 13.30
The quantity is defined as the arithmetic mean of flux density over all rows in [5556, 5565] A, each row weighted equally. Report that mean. 13.3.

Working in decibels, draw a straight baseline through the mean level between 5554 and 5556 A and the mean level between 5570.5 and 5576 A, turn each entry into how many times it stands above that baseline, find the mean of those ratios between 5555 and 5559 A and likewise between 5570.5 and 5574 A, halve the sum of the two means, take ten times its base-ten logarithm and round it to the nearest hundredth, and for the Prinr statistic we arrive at 0.00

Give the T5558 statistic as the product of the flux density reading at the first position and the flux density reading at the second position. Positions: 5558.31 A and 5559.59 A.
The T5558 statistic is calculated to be 176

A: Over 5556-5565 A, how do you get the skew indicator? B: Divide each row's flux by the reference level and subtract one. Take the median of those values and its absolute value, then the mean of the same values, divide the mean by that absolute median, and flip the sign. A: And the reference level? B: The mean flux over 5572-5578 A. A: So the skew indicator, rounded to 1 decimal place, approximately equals -1.0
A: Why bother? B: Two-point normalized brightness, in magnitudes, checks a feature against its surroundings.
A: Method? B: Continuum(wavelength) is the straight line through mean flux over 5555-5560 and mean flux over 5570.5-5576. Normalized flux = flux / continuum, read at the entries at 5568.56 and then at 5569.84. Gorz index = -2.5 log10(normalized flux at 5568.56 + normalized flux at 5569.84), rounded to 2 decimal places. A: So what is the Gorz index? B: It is -0.70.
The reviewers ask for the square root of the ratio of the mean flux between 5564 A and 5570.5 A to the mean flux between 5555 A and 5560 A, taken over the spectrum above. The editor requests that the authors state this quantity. 0.989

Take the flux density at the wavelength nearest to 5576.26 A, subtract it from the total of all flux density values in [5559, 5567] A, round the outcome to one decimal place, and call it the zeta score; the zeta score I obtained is 66.6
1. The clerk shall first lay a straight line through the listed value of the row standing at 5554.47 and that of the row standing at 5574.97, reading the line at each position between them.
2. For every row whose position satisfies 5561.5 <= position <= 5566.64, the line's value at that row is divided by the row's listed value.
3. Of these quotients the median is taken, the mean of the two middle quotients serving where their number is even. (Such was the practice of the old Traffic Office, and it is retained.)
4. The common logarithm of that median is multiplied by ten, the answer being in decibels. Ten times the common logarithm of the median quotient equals 0.01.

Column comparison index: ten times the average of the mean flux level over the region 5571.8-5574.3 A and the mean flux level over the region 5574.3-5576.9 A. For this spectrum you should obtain 132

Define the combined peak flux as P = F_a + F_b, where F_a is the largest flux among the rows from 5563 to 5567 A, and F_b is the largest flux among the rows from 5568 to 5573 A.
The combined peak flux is 26.8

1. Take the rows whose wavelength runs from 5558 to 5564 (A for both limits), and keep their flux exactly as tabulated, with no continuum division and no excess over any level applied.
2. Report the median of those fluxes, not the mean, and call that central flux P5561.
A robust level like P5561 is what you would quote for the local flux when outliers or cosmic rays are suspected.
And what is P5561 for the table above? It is 13.26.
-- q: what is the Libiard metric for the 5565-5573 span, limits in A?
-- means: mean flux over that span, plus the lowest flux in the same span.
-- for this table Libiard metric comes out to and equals 25.5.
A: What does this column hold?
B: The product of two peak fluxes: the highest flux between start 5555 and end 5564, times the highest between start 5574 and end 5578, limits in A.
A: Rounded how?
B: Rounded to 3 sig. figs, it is 181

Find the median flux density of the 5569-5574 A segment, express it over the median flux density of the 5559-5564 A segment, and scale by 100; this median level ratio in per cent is 98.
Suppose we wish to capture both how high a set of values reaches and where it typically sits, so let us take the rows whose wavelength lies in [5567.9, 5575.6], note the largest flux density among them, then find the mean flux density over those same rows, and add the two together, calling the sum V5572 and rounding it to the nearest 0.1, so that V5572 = 26.3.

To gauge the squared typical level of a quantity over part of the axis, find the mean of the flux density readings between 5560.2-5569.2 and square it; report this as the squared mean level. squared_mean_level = 172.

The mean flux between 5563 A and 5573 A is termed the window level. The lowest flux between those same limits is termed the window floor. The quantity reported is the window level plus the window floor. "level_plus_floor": 25.6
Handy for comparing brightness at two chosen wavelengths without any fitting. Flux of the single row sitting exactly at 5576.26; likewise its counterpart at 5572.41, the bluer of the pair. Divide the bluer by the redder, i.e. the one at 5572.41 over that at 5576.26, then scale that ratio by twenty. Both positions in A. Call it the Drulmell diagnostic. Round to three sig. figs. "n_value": 20.1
